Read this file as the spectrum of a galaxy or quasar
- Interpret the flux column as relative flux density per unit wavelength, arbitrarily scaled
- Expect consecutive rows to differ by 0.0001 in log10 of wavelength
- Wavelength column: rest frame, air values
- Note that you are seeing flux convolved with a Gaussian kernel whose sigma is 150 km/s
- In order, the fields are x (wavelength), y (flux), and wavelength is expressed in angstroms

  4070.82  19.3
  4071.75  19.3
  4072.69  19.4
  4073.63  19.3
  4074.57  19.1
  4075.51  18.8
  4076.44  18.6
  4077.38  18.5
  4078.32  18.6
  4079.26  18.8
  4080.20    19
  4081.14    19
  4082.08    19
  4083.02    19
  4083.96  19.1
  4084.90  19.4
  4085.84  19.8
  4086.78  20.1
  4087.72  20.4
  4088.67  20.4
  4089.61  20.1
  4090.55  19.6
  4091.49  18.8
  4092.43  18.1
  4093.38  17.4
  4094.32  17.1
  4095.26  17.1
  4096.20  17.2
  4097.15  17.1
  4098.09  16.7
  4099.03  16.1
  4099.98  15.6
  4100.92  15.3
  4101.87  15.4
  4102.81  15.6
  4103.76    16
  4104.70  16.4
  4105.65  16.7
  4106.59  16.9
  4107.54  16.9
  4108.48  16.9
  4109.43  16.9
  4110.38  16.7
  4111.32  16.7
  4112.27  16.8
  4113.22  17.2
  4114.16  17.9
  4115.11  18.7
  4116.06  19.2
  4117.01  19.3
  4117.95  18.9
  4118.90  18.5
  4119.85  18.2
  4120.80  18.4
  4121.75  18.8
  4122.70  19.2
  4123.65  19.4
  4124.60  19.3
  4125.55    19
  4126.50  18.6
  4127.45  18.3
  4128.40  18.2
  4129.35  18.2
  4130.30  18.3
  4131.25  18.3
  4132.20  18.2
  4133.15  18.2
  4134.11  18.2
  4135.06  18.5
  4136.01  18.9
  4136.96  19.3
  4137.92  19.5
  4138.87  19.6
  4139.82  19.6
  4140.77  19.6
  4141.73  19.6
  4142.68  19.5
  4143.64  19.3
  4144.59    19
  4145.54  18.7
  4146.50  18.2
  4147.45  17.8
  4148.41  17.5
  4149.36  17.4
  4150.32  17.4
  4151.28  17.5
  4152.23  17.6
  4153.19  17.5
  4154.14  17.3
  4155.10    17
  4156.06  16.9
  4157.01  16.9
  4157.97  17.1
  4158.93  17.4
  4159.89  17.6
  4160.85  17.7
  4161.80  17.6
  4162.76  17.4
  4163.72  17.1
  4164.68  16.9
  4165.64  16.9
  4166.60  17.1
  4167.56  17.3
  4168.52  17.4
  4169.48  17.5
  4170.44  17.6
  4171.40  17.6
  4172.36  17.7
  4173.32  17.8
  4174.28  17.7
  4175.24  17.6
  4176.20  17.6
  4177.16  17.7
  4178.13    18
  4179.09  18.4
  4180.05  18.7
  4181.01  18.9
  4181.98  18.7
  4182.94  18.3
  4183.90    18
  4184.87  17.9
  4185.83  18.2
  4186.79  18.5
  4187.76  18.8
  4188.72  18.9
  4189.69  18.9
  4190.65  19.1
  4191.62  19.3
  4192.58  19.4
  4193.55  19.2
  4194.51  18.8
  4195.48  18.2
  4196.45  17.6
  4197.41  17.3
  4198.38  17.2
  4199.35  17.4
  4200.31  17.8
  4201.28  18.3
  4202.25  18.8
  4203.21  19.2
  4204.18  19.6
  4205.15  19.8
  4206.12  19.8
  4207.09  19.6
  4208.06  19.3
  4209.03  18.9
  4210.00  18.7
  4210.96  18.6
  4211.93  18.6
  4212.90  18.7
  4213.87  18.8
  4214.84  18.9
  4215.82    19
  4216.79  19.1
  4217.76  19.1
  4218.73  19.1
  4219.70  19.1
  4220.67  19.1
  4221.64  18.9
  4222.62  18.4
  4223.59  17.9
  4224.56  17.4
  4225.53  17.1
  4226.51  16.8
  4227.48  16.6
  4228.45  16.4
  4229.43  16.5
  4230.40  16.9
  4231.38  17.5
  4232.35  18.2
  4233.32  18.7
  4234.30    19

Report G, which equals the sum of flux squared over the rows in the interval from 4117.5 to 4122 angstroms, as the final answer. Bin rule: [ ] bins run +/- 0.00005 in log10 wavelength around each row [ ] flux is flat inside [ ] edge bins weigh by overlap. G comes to 1723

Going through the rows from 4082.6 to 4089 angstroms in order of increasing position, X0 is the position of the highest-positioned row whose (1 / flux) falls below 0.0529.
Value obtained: 4088.67 angstroms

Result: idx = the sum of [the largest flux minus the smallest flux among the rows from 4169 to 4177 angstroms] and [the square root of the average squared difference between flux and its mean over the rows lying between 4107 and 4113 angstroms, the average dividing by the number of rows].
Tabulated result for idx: 0.4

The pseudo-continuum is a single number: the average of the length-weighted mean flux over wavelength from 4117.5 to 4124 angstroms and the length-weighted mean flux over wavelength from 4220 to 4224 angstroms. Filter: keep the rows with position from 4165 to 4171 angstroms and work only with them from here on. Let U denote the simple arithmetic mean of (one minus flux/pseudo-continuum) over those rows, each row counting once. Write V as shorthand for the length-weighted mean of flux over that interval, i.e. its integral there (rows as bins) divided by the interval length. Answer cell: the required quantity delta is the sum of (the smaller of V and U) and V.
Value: 17.4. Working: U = 0.07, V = 17.3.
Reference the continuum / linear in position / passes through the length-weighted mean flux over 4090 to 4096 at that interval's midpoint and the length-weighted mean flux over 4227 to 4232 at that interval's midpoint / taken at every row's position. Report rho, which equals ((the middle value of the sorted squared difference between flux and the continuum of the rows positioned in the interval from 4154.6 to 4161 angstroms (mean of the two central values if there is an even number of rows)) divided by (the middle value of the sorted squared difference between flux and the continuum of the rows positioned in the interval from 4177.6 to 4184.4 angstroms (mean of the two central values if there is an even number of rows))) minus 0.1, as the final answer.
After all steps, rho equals 0.0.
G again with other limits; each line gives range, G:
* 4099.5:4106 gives 1762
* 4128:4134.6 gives 2326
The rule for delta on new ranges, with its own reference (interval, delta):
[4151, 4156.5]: 17.4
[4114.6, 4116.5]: 18.9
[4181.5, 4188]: 18.3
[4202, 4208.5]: 19.4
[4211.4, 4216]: 18.7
